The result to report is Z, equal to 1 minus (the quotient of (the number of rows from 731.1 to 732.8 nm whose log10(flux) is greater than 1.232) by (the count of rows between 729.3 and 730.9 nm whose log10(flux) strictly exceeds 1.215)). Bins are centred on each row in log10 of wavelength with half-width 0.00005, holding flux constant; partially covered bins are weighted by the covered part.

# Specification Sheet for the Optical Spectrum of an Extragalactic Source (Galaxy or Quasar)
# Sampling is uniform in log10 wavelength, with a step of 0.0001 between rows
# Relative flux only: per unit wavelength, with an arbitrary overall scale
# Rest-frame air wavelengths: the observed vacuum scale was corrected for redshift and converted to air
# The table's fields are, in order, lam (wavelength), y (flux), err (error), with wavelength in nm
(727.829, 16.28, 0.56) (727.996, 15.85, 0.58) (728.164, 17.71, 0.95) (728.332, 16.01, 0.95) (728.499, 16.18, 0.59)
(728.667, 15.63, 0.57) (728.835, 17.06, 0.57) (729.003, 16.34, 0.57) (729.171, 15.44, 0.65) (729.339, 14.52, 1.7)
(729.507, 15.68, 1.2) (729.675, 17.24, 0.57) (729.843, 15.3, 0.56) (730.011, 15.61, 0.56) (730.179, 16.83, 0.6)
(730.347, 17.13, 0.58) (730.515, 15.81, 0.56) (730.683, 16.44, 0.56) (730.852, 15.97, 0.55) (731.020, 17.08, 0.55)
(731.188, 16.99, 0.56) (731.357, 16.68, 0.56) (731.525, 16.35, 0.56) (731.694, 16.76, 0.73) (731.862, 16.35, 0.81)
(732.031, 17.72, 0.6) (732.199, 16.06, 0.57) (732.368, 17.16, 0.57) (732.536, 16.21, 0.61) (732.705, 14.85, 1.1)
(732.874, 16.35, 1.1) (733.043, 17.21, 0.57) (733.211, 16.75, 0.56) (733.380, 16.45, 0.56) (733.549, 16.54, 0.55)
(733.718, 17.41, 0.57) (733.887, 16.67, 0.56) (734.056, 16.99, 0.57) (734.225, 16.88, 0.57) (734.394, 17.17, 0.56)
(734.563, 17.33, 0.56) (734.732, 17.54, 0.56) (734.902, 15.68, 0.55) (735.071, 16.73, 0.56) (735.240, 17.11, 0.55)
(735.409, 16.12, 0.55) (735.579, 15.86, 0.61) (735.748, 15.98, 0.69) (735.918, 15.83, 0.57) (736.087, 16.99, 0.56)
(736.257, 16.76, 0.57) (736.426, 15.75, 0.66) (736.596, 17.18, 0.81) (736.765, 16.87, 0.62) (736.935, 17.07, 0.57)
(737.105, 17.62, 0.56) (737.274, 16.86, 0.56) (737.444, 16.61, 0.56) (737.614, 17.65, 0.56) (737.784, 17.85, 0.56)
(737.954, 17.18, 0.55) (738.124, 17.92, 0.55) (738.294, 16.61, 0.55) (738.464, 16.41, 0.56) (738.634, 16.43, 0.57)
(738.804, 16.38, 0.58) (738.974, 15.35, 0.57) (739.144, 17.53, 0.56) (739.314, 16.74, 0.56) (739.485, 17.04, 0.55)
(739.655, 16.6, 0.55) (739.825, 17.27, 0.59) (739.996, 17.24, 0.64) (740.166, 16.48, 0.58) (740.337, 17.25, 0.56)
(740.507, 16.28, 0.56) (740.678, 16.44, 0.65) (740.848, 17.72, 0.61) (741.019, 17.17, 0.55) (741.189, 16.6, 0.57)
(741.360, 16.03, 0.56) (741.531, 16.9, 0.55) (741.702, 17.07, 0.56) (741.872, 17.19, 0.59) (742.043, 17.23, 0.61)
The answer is 0.5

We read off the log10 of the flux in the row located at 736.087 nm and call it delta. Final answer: 1.230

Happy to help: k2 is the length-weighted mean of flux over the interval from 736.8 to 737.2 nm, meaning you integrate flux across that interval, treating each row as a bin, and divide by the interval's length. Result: 17.3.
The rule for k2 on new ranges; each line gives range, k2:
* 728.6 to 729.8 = 16.0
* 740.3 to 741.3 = 16.9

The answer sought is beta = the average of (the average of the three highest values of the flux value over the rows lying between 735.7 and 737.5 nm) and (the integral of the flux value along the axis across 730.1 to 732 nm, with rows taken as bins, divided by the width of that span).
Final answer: 16.95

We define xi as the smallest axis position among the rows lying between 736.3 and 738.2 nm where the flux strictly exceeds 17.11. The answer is 736.596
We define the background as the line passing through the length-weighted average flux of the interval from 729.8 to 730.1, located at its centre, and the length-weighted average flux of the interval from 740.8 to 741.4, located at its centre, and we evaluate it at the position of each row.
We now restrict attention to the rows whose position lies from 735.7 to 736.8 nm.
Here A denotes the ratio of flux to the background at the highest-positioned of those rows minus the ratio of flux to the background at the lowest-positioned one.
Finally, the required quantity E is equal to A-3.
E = -2.95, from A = 0.047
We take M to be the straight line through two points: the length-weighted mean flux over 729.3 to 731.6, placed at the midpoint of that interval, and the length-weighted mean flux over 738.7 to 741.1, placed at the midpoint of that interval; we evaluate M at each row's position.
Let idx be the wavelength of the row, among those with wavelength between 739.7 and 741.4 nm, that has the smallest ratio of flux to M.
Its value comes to 741.360 nm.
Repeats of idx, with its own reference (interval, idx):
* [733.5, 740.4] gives 738.974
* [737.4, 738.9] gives 738.804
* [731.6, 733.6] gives 732.705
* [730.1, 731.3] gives 730.515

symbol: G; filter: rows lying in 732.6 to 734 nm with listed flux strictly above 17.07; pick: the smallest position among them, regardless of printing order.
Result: 733.043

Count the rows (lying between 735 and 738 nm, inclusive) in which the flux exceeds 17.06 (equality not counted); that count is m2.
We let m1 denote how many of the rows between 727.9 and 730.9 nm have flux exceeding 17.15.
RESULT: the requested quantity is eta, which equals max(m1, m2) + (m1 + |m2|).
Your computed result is 16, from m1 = 2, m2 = 7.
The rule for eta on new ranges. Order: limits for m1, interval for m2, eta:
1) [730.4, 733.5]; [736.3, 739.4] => 19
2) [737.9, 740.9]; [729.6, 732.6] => 19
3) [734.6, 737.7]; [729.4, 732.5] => 14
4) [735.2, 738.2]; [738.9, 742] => 22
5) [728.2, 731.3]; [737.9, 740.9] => 15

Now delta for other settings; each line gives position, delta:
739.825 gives 1.237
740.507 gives 1.212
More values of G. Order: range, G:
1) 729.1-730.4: 729.675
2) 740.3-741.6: 740.337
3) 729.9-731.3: 730.347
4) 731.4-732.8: 732.031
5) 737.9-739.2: 737.954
